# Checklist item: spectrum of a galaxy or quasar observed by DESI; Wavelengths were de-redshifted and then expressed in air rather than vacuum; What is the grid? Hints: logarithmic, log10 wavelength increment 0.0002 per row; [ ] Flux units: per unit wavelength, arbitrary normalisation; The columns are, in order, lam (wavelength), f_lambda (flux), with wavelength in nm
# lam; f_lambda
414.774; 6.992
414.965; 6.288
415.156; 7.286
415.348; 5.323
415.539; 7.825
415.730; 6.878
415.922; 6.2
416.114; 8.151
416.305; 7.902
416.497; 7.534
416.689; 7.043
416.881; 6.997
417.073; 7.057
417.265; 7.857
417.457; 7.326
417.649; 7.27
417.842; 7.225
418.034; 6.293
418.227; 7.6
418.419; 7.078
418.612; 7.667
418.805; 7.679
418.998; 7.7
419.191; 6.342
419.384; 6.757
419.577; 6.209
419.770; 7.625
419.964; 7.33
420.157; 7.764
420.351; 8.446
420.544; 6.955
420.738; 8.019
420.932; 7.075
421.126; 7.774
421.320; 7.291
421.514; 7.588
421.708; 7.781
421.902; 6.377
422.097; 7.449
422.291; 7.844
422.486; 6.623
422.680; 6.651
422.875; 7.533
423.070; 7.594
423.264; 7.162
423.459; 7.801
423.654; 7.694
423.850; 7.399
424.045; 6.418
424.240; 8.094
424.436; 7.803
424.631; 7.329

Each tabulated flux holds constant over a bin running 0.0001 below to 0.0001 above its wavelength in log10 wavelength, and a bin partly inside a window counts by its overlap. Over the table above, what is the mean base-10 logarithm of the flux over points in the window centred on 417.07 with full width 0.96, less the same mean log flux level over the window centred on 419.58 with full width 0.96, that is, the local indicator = 0.03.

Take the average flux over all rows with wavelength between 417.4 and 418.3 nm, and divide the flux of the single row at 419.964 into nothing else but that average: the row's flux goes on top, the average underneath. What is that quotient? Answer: 1.03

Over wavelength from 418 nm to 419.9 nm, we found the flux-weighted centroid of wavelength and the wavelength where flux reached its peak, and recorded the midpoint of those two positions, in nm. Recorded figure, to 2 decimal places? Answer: 418.95 nm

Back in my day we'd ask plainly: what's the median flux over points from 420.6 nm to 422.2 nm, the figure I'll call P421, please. 7.52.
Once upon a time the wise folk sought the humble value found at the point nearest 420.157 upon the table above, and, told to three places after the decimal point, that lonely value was 7.764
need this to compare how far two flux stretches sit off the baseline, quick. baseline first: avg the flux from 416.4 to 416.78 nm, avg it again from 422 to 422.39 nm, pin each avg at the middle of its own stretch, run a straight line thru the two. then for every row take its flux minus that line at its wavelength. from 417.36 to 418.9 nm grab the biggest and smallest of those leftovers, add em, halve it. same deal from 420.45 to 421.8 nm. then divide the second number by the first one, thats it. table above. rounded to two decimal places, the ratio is 0.14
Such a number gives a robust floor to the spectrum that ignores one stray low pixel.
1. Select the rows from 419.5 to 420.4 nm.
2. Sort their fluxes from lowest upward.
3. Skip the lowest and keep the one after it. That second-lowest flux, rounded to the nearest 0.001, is 7.330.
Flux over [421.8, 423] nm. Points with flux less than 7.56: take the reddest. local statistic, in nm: 422.875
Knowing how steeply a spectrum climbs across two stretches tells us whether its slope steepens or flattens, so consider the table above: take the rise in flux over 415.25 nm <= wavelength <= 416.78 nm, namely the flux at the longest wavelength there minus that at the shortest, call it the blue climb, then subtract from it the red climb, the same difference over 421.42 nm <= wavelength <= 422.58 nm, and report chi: 2.7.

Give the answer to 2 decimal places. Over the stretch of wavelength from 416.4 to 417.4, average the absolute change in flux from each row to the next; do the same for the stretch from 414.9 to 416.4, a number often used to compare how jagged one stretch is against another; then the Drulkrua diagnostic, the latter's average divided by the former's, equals 3.80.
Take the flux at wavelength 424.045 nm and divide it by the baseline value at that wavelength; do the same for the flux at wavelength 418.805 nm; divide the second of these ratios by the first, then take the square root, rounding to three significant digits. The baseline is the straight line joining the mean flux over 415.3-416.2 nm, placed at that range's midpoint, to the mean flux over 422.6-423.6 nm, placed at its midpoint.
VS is 1.12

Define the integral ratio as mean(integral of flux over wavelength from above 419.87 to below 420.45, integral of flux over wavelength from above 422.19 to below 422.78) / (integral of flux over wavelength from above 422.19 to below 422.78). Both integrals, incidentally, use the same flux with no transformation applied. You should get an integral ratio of 1.05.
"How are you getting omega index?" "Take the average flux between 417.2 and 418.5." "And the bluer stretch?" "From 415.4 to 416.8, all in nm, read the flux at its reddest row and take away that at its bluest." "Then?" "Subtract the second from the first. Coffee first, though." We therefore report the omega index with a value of 8.0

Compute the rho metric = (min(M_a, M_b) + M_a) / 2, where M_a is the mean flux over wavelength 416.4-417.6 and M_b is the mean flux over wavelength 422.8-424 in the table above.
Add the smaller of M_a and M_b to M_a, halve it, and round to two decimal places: 7.30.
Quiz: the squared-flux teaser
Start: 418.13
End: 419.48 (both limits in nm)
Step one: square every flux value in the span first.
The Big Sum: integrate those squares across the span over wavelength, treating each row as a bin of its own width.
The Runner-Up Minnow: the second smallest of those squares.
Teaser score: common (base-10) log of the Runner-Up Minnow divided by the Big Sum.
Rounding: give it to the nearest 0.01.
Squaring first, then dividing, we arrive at -0.19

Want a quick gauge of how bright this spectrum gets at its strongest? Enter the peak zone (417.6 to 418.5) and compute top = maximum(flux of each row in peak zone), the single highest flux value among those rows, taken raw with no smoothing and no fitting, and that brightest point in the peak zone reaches 7.6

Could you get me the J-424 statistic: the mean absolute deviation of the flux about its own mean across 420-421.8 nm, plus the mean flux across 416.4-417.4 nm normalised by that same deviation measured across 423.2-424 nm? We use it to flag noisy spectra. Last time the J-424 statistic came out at 32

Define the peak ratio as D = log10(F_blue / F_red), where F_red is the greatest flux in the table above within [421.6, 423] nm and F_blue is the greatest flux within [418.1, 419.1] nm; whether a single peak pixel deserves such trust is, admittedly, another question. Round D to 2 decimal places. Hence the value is -0.01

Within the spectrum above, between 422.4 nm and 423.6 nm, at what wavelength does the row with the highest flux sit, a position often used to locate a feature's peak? 423.459 nm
